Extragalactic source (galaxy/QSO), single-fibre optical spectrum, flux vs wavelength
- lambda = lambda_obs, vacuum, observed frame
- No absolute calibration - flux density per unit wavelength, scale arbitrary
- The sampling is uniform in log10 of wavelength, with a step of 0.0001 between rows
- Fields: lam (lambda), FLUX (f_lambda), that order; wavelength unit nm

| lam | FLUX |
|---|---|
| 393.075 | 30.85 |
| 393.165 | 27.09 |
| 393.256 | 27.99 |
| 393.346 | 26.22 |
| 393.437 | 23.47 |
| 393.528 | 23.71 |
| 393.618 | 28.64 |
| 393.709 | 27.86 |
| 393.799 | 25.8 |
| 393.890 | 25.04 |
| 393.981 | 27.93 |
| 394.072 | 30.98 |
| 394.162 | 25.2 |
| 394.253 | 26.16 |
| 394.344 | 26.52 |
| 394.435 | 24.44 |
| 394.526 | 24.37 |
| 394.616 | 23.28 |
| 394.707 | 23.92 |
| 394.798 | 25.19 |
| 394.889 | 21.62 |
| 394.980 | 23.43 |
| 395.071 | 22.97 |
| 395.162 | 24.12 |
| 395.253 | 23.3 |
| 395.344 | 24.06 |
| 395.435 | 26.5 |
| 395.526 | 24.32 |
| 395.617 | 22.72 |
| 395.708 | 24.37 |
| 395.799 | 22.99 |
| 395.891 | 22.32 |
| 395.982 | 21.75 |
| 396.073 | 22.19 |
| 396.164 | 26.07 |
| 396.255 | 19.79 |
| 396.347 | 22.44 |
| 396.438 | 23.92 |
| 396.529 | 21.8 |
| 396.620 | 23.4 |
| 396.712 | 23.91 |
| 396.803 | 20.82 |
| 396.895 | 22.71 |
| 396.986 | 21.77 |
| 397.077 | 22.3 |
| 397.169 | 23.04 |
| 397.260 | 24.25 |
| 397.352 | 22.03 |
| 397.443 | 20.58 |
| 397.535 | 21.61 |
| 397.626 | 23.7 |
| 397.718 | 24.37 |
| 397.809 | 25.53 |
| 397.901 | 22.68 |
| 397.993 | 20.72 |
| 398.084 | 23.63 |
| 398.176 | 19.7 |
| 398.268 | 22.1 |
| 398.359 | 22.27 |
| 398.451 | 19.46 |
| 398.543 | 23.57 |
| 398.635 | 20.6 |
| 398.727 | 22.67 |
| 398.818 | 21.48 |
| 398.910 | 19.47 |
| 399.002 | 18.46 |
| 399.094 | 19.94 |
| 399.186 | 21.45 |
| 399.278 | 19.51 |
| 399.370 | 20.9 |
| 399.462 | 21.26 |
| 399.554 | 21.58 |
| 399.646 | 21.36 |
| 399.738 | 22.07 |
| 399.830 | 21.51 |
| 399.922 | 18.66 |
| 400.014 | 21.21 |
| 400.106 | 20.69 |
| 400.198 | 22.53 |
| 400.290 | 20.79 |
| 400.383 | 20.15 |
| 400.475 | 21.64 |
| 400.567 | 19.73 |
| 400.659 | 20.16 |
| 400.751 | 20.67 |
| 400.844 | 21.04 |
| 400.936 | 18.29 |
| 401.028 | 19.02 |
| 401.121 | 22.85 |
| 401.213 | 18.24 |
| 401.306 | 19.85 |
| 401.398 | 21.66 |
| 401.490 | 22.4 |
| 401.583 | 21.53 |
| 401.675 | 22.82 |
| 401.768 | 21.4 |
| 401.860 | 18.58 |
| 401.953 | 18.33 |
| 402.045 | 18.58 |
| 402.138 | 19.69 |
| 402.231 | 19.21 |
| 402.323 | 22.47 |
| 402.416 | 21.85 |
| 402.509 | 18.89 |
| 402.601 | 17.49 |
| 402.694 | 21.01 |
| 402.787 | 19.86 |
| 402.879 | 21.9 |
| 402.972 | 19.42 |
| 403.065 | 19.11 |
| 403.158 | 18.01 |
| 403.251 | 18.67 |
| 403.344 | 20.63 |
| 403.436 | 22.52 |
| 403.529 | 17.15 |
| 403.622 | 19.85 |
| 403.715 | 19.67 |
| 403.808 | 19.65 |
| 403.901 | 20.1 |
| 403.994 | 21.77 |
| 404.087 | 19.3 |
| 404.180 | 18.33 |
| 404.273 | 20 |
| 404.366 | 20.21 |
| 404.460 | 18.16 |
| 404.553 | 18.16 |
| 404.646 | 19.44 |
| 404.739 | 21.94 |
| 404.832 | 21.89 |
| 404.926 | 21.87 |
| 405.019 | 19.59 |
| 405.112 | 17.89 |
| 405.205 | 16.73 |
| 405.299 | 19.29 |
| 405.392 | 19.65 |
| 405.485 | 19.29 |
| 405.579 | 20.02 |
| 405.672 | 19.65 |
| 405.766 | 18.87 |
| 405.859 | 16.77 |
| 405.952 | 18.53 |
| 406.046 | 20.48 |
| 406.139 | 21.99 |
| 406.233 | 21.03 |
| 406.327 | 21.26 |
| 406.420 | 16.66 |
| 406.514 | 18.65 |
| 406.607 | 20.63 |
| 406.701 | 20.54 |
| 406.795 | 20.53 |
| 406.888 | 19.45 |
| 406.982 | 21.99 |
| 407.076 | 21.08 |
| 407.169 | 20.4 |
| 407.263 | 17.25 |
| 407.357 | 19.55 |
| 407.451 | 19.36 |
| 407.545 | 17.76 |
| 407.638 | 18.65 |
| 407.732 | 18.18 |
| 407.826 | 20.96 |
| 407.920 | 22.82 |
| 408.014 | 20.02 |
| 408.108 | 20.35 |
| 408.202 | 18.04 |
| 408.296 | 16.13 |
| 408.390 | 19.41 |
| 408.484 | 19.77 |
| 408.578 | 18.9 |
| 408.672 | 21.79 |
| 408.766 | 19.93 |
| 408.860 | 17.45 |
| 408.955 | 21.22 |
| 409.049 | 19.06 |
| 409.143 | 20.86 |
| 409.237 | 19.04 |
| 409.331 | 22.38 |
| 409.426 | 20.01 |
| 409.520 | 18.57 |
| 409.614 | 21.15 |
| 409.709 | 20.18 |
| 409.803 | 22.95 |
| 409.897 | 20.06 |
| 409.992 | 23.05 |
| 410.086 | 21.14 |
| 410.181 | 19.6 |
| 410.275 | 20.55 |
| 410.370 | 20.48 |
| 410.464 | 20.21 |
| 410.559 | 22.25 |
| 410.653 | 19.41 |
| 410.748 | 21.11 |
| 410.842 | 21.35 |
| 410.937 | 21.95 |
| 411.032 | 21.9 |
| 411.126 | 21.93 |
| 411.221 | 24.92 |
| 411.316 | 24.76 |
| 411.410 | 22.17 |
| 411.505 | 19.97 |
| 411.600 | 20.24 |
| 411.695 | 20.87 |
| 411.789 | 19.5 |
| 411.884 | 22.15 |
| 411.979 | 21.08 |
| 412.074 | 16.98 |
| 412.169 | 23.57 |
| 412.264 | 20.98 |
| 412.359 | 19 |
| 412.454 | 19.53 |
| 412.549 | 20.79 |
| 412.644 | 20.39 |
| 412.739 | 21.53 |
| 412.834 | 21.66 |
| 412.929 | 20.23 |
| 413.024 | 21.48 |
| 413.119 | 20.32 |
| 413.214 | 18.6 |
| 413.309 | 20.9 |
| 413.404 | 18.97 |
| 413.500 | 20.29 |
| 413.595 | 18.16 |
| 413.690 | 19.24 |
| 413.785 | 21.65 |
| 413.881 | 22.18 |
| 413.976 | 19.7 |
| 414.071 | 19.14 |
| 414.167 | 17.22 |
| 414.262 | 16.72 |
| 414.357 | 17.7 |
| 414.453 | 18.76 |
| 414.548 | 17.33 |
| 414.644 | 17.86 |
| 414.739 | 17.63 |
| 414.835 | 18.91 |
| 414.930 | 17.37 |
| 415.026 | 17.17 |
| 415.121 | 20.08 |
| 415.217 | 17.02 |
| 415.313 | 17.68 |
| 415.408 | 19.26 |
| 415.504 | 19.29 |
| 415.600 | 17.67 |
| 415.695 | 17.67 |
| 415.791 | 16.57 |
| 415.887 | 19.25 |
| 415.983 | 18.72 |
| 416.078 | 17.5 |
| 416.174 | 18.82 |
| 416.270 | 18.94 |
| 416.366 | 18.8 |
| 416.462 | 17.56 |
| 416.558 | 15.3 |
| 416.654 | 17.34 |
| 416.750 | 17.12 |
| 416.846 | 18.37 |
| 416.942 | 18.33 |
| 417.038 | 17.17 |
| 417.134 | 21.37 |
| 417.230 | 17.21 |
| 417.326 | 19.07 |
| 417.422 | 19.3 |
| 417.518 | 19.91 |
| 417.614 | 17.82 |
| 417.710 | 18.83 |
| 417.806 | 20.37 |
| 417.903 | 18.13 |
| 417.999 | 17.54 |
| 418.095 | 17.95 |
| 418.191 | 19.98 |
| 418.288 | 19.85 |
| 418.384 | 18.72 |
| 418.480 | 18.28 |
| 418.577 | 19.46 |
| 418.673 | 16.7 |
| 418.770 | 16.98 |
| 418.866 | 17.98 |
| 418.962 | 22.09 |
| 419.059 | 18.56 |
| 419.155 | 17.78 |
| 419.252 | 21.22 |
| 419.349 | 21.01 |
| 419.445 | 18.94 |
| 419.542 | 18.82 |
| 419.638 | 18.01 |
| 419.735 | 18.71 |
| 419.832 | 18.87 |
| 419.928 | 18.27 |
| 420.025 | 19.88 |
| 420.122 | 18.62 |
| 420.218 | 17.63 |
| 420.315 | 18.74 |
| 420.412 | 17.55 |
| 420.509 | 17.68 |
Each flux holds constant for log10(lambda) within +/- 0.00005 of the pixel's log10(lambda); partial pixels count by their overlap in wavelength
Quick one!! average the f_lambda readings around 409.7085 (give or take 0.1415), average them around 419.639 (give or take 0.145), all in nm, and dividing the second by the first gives 0.86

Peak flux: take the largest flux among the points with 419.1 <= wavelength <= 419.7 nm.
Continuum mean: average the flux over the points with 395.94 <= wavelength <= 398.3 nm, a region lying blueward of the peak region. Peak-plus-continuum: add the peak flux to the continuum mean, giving 43.8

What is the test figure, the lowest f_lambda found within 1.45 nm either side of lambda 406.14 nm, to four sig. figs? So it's 16.66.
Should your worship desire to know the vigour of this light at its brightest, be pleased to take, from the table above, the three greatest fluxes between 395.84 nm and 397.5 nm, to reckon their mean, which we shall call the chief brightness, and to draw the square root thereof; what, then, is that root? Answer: 5.0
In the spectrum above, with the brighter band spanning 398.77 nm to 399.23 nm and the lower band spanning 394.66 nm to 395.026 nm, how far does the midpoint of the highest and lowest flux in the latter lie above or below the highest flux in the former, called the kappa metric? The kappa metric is 1.9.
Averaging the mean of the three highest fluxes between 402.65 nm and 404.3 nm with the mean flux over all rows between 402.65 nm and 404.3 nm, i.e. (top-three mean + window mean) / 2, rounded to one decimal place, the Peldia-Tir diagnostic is 20.9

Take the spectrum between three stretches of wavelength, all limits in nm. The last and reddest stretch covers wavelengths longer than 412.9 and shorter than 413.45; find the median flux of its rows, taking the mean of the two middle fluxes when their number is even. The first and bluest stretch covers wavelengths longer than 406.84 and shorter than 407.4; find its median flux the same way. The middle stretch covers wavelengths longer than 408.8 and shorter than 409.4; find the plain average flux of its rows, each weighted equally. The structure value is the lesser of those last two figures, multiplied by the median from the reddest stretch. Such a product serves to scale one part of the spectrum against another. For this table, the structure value 405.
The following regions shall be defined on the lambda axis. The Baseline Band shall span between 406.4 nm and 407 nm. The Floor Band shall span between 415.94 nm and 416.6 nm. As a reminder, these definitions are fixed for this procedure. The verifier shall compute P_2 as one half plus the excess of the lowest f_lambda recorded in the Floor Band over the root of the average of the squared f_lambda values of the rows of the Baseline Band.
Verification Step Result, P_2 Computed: -4.0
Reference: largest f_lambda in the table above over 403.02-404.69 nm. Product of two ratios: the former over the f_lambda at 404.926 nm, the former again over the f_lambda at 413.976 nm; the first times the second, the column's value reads 1.2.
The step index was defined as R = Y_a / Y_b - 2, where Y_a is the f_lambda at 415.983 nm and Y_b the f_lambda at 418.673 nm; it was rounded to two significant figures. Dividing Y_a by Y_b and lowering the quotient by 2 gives -0.88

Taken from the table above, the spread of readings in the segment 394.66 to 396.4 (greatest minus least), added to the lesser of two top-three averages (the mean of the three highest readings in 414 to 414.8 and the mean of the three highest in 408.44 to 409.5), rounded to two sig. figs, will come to 25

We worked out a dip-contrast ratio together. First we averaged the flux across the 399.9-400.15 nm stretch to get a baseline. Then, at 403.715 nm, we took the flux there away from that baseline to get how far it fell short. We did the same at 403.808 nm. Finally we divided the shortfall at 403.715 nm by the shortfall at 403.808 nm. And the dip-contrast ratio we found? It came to 1.0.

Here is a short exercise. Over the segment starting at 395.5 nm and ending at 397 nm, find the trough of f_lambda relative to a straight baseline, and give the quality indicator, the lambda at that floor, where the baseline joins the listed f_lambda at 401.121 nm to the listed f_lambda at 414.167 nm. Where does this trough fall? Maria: 396.255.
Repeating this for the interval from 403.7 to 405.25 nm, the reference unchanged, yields 405.205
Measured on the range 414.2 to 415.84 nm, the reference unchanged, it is 414.262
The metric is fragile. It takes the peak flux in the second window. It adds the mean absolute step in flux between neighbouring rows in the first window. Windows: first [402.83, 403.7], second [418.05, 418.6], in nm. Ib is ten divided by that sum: 0.454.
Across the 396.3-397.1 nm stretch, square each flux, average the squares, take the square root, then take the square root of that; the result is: 4.75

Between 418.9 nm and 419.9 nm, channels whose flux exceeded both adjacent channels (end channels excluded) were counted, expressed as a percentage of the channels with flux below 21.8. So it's 11.1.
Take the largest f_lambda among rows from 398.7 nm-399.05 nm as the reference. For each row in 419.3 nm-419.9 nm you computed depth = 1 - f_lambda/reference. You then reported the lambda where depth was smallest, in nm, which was 419.349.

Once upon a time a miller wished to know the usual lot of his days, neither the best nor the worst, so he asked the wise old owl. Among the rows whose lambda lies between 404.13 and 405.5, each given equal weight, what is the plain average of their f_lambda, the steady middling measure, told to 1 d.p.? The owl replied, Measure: 19.5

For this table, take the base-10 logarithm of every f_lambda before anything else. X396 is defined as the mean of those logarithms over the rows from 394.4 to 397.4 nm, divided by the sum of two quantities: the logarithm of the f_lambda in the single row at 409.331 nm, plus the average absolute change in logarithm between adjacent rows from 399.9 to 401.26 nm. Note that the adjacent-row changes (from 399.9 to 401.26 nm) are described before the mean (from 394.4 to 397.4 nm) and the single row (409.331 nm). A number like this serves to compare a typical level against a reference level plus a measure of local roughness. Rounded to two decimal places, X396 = 0.98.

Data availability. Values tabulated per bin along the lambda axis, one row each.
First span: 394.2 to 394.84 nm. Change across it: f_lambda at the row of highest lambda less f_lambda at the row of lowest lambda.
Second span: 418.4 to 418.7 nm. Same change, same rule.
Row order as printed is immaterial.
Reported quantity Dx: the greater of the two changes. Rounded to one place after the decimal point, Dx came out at -1.0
